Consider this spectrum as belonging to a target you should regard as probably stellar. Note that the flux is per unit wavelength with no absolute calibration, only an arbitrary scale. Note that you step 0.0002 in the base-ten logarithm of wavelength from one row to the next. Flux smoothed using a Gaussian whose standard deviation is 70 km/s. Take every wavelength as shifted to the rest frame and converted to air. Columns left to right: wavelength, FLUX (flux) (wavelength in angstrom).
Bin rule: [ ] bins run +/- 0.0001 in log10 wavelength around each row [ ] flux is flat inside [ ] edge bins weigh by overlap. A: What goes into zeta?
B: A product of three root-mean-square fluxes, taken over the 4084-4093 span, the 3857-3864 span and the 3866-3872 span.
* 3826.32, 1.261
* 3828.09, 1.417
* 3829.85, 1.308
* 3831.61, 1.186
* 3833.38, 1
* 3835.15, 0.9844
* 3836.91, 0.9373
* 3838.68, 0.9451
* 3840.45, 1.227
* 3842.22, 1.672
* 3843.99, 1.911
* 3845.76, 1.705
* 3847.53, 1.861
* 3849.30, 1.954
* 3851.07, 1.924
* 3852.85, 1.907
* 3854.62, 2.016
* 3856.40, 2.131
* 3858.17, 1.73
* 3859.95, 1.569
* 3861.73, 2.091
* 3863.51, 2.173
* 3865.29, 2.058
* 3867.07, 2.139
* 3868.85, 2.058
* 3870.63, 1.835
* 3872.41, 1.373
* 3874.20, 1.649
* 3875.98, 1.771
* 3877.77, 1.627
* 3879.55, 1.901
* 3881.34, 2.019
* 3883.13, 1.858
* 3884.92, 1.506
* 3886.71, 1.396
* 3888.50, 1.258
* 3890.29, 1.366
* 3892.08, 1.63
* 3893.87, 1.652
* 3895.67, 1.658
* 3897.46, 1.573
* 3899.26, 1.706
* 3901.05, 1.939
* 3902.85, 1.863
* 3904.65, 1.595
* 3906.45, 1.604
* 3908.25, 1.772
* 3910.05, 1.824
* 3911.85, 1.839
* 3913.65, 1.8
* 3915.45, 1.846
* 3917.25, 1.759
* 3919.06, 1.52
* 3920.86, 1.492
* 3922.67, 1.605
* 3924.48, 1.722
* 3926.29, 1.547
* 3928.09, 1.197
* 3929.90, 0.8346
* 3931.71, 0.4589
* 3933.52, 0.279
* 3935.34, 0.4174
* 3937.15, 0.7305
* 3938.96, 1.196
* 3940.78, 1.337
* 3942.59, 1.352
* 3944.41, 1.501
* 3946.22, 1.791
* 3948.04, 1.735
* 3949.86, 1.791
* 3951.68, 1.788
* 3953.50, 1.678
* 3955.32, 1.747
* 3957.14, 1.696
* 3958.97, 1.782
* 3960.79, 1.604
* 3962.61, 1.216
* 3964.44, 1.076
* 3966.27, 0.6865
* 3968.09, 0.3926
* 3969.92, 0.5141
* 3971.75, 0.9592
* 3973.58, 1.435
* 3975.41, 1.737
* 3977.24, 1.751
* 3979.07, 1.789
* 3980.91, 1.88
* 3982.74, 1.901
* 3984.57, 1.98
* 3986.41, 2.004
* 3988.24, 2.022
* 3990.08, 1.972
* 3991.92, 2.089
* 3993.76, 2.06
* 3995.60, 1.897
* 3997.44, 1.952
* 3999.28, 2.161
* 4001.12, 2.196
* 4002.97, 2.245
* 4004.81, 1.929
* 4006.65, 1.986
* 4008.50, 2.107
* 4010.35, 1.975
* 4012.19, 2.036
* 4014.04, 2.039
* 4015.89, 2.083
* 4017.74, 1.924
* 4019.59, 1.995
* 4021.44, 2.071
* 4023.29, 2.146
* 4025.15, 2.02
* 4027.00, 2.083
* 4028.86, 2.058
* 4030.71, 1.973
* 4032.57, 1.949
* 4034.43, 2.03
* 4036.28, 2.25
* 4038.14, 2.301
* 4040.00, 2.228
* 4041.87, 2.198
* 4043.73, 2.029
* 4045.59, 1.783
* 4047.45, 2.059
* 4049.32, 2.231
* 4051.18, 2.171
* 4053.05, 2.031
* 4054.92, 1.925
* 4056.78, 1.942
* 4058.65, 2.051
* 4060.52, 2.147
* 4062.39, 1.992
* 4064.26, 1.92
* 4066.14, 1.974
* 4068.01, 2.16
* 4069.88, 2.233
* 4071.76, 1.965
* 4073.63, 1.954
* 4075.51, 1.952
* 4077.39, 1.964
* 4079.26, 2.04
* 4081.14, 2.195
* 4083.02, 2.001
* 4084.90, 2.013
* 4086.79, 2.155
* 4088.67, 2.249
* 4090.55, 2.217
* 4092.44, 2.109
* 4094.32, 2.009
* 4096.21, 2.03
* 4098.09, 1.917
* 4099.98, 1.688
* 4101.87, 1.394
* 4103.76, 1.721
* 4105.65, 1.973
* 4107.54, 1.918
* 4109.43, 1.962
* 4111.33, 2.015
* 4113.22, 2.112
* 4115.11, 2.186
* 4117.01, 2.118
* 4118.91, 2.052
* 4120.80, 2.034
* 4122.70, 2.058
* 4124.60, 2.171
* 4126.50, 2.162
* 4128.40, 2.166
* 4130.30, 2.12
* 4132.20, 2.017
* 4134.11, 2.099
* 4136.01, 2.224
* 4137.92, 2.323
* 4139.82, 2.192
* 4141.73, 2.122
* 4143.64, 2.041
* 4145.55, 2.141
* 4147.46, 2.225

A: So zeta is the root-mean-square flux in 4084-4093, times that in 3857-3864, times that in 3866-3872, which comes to 8.3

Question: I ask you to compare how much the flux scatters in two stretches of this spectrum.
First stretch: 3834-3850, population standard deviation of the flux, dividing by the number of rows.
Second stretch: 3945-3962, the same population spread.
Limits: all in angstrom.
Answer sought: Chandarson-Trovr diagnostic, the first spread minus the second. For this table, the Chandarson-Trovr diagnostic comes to 0.35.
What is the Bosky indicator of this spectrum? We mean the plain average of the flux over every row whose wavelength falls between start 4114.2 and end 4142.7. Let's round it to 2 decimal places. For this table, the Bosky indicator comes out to 2.14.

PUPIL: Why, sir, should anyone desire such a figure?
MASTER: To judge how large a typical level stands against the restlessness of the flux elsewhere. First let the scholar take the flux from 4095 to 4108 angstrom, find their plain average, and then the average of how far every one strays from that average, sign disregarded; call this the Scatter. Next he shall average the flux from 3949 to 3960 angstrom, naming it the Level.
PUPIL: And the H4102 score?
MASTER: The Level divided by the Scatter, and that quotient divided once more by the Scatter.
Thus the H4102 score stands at 57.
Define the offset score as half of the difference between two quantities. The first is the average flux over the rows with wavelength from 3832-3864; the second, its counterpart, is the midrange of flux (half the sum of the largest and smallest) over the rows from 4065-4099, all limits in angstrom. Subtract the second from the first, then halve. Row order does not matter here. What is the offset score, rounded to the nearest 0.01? -0.22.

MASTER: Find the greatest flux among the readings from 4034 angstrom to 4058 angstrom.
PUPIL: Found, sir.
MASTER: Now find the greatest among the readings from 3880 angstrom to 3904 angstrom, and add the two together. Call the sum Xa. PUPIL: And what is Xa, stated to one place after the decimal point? 4.3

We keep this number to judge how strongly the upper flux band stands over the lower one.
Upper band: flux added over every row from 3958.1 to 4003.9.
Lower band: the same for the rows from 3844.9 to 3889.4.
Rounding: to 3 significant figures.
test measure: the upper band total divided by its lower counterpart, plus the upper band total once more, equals 42.2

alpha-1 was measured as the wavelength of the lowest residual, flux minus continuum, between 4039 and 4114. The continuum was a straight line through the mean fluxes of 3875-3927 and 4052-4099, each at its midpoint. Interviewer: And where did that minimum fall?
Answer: 4101.87 angstrom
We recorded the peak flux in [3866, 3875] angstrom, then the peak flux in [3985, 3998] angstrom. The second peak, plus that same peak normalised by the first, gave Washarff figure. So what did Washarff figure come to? 3.1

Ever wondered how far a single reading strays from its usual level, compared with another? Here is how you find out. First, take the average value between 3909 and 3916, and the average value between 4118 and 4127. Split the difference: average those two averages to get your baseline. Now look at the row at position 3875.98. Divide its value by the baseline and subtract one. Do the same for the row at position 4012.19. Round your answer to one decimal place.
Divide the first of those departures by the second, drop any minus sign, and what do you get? 2.5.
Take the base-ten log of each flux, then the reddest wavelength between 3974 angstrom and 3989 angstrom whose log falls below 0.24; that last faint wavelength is 3975.41 angstrom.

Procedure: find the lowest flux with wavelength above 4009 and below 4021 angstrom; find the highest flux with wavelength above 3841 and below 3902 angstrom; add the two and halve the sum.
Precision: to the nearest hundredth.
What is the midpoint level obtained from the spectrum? 2.05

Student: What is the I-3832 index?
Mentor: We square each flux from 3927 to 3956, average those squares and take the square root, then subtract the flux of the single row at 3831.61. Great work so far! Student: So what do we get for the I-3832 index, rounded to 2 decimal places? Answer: 0.16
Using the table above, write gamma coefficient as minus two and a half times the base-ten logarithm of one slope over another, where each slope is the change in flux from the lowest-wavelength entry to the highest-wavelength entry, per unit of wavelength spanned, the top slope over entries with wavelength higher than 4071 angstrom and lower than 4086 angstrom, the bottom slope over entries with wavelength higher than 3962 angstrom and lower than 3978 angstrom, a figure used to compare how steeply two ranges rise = 3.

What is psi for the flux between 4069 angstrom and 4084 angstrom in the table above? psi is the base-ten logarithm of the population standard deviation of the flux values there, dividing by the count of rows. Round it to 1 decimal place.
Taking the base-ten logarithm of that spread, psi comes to -1.0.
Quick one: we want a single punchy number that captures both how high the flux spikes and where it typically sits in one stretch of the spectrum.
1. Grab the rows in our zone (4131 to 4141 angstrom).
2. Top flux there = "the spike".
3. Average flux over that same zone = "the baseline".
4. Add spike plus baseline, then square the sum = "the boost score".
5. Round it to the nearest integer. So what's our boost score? 20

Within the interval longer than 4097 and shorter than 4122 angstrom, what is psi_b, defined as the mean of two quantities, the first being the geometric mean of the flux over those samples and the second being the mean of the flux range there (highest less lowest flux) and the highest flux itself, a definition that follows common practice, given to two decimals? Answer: 1.70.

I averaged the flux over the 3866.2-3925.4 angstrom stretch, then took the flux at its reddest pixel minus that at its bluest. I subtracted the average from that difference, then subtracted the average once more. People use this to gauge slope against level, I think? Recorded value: -3.82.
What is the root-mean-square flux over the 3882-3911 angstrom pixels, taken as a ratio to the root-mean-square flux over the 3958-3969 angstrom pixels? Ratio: 1.3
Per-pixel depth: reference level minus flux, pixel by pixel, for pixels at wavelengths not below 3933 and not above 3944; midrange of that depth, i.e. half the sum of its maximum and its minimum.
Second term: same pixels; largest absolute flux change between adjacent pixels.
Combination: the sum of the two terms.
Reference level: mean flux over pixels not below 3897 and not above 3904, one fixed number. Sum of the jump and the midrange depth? 1.4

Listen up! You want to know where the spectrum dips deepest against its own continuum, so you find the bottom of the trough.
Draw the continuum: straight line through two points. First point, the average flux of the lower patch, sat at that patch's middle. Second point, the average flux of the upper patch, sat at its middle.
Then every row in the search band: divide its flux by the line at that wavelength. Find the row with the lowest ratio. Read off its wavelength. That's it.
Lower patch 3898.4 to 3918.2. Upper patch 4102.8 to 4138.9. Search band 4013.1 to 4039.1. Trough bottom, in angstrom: 4017.74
